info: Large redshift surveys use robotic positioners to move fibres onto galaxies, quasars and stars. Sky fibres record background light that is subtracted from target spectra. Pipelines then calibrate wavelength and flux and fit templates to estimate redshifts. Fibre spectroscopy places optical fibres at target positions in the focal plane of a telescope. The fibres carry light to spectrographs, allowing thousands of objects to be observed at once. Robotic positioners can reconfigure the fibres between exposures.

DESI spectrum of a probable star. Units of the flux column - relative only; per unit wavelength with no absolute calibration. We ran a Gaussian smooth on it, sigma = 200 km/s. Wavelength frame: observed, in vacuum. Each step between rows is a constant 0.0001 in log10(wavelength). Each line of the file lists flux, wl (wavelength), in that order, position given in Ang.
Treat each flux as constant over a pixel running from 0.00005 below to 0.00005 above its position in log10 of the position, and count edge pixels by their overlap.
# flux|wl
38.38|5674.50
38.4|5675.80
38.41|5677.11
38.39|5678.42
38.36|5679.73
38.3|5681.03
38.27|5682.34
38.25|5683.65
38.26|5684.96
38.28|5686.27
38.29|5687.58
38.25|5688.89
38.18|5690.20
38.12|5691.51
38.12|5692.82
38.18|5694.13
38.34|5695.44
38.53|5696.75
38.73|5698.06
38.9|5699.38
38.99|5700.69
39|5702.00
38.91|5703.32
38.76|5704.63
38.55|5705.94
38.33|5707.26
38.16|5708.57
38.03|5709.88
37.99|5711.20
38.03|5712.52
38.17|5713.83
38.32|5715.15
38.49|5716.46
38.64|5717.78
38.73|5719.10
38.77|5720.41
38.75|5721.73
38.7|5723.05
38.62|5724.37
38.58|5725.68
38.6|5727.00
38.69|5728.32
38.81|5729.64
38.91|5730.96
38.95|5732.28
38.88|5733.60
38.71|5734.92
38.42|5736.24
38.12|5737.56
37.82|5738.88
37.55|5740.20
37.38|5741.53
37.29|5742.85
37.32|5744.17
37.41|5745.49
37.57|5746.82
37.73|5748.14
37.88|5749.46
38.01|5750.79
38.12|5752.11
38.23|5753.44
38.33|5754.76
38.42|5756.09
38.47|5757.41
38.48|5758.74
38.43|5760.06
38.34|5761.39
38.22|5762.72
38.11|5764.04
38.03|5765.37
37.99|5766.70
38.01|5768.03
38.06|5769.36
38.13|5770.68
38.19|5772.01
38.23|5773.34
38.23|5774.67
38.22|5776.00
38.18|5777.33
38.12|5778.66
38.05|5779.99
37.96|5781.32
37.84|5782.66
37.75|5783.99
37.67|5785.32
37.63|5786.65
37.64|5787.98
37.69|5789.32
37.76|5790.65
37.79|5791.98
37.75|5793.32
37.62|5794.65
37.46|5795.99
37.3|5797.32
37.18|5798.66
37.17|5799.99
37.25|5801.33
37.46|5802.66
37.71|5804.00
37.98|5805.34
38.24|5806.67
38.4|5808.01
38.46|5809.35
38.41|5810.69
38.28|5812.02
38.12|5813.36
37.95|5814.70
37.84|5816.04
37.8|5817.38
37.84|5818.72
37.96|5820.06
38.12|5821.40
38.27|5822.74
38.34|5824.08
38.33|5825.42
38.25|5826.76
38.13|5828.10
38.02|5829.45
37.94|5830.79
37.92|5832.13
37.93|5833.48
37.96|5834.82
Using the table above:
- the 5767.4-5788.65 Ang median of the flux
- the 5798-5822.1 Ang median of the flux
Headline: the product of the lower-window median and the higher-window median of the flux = 1444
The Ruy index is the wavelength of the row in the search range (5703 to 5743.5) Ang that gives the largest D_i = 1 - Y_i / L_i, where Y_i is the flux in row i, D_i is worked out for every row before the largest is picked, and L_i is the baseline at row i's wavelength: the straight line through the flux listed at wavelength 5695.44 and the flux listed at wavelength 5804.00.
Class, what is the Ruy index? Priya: 5742.85 Ang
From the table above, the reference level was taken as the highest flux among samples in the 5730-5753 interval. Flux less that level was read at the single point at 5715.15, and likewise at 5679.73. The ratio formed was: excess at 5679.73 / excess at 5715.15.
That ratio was 0.94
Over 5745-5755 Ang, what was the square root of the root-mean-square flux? 6.16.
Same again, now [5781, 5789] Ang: 6.14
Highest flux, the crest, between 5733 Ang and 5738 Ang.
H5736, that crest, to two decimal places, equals 38.88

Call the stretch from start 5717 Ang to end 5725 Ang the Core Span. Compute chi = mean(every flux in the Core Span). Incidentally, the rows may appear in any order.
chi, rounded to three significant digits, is 38.7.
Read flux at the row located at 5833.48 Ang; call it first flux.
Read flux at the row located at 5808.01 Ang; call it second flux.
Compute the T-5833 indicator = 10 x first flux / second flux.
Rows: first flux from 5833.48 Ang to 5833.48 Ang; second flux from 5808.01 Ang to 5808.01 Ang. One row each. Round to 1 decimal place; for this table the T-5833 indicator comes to 9.9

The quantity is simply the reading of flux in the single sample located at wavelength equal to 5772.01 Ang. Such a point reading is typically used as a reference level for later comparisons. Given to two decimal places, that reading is 38.19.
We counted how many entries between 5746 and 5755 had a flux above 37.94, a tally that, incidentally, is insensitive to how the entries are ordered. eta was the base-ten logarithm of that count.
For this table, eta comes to 0.60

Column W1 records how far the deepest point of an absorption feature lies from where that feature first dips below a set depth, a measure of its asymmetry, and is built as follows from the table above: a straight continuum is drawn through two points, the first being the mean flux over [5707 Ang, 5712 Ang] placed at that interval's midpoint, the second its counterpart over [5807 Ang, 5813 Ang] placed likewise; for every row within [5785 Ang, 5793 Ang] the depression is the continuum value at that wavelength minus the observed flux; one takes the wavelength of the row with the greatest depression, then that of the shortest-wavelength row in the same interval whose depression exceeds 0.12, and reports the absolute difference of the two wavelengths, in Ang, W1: 1.3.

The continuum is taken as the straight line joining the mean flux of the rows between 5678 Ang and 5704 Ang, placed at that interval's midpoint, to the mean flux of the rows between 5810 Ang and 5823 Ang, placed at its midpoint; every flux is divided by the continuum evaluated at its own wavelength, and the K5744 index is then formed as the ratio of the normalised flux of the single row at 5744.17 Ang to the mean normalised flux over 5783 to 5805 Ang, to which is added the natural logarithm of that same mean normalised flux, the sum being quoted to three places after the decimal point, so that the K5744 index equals 0.975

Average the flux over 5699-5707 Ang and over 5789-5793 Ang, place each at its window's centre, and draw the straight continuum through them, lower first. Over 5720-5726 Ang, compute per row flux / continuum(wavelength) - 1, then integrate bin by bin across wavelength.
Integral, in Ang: 0.02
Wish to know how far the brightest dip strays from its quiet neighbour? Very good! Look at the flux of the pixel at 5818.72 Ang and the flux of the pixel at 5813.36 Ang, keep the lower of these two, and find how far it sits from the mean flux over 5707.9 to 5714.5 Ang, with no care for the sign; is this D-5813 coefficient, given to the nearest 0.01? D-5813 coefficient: 0.24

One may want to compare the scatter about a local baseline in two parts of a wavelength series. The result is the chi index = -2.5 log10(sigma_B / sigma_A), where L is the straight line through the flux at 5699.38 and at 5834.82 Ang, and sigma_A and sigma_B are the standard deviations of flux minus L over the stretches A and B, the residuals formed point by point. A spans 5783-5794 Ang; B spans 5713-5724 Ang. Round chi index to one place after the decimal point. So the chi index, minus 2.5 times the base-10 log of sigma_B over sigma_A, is -1.3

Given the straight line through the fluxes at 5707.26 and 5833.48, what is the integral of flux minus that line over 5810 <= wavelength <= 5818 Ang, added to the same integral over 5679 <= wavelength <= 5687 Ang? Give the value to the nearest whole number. 0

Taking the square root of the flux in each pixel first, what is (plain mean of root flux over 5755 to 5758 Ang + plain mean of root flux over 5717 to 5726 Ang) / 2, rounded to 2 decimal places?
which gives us 6.21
